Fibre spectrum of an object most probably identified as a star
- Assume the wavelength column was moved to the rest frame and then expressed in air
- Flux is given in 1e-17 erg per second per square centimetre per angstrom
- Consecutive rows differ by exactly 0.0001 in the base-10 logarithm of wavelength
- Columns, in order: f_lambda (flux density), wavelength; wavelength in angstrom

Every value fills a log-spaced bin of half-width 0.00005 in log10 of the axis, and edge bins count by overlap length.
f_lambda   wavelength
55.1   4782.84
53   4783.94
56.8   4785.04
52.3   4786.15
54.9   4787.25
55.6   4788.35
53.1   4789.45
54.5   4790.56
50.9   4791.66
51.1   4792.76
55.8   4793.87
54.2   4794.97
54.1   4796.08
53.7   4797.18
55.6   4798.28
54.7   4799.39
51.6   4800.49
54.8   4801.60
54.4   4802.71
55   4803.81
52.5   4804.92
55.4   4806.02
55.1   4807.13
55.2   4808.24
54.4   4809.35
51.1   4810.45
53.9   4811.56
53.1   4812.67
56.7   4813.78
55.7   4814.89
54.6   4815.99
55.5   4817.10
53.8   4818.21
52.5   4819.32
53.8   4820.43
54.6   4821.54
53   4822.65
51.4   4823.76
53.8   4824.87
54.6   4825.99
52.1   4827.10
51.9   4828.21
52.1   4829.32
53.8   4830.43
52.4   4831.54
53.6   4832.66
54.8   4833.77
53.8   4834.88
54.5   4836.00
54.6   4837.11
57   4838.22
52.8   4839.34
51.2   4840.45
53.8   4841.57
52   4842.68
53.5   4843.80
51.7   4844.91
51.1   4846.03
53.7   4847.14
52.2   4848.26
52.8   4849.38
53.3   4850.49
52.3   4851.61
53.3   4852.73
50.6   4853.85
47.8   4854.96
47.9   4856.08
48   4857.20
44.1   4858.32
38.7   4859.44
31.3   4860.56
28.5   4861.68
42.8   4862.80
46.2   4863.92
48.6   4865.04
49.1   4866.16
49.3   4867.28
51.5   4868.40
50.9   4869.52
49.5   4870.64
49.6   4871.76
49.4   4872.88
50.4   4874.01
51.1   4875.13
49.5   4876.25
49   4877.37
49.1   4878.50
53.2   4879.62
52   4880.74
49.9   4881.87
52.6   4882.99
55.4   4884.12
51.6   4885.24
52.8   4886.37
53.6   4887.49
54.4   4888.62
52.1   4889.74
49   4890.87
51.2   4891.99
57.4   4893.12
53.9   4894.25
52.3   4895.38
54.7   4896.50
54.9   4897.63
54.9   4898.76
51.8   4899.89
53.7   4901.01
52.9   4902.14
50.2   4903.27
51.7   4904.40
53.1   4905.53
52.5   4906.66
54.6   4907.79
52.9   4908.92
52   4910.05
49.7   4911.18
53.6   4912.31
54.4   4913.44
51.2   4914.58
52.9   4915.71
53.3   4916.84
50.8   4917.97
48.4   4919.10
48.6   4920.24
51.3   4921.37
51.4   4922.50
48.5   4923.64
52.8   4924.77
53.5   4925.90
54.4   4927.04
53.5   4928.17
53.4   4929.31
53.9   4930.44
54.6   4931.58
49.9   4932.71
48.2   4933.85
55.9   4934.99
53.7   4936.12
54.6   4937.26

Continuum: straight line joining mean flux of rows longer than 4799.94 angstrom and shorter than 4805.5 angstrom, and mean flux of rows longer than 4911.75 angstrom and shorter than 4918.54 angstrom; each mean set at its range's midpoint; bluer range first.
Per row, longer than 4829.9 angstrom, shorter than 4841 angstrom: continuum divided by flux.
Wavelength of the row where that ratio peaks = 4840.45 angstrom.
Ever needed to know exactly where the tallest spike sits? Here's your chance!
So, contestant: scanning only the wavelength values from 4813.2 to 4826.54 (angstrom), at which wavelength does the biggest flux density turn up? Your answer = 4813.78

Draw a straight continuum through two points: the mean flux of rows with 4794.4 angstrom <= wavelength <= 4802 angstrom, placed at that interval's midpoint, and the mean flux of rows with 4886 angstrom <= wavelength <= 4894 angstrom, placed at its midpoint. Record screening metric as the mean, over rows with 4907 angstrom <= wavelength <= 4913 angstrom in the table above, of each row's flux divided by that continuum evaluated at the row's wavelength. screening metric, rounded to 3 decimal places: 0.998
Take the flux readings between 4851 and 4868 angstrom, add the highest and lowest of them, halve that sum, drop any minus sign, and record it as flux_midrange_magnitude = 40.9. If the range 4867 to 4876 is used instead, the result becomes 50.4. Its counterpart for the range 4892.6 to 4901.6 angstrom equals 54.6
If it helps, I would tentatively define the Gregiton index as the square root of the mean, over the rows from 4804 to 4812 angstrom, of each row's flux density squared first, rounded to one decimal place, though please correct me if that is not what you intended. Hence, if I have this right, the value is 54.0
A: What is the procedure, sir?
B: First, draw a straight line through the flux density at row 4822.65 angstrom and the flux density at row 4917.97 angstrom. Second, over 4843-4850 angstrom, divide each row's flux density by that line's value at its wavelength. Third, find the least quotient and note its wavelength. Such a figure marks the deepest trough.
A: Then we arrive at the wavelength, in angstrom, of 4846.03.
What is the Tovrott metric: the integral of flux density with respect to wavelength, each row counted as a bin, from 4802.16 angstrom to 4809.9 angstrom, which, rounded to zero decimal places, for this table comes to 423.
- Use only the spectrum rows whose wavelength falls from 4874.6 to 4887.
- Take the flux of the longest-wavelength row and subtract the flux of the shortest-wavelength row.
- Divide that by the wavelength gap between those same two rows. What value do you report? 0.15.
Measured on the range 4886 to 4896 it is -0.06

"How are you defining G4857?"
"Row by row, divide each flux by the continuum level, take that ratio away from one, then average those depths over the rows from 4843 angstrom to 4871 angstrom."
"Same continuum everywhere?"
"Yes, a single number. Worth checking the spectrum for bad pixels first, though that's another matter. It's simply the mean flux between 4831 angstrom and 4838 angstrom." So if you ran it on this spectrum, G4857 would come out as 0.11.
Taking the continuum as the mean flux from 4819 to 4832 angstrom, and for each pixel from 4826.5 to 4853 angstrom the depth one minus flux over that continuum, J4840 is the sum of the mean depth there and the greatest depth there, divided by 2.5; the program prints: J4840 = 0.014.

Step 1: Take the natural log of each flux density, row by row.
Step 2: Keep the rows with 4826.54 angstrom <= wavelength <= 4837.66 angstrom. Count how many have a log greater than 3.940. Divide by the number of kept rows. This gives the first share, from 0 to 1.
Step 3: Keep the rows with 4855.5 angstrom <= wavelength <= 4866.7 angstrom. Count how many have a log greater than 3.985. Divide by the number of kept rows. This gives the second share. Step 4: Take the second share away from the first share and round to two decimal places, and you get 1.00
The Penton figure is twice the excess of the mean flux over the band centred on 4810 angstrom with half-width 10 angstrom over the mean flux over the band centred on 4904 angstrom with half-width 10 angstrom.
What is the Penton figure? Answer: 2.4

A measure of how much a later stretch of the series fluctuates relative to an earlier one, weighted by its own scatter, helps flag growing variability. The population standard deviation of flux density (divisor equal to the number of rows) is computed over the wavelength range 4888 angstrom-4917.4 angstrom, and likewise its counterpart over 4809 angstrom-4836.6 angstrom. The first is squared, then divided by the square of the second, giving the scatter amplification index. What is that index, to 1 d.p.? 1.8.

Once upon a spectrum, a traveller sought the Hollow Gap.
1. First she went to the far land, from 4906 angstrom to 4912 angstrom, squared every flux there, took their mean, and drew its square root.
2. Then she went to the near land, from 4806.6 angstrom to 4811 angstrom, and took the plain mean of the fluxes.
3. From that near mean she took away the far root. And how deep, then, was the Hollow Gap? 1.6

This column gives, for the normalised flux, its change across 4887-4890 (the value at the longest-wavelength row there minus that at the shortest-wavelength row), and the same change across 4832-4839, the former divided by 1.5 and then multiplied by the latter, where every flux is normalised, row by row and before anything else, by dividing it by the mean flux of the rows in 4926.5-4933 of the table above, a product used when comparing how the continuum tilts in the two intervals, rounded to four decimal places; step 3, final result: -0.0012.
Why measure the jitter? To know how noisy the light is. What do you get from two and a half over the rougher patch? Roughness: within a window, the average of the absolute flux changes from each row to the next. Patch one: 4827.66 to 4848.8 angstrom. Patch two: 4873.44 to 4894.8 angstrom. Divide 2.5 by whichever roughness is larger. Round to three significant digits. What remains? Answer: 1.13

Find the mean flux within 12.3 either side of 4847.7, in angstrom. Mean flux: 51.2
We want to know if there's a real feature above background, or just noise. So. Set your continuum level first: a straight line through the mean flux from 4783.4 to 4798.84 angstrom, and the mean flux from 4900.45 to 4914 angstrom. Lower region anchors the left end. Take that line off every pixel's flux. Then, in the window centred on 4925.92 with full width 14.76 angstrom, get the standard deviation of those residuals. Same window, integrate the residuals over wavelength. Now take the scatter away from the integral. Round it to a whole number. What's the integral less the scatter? -10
